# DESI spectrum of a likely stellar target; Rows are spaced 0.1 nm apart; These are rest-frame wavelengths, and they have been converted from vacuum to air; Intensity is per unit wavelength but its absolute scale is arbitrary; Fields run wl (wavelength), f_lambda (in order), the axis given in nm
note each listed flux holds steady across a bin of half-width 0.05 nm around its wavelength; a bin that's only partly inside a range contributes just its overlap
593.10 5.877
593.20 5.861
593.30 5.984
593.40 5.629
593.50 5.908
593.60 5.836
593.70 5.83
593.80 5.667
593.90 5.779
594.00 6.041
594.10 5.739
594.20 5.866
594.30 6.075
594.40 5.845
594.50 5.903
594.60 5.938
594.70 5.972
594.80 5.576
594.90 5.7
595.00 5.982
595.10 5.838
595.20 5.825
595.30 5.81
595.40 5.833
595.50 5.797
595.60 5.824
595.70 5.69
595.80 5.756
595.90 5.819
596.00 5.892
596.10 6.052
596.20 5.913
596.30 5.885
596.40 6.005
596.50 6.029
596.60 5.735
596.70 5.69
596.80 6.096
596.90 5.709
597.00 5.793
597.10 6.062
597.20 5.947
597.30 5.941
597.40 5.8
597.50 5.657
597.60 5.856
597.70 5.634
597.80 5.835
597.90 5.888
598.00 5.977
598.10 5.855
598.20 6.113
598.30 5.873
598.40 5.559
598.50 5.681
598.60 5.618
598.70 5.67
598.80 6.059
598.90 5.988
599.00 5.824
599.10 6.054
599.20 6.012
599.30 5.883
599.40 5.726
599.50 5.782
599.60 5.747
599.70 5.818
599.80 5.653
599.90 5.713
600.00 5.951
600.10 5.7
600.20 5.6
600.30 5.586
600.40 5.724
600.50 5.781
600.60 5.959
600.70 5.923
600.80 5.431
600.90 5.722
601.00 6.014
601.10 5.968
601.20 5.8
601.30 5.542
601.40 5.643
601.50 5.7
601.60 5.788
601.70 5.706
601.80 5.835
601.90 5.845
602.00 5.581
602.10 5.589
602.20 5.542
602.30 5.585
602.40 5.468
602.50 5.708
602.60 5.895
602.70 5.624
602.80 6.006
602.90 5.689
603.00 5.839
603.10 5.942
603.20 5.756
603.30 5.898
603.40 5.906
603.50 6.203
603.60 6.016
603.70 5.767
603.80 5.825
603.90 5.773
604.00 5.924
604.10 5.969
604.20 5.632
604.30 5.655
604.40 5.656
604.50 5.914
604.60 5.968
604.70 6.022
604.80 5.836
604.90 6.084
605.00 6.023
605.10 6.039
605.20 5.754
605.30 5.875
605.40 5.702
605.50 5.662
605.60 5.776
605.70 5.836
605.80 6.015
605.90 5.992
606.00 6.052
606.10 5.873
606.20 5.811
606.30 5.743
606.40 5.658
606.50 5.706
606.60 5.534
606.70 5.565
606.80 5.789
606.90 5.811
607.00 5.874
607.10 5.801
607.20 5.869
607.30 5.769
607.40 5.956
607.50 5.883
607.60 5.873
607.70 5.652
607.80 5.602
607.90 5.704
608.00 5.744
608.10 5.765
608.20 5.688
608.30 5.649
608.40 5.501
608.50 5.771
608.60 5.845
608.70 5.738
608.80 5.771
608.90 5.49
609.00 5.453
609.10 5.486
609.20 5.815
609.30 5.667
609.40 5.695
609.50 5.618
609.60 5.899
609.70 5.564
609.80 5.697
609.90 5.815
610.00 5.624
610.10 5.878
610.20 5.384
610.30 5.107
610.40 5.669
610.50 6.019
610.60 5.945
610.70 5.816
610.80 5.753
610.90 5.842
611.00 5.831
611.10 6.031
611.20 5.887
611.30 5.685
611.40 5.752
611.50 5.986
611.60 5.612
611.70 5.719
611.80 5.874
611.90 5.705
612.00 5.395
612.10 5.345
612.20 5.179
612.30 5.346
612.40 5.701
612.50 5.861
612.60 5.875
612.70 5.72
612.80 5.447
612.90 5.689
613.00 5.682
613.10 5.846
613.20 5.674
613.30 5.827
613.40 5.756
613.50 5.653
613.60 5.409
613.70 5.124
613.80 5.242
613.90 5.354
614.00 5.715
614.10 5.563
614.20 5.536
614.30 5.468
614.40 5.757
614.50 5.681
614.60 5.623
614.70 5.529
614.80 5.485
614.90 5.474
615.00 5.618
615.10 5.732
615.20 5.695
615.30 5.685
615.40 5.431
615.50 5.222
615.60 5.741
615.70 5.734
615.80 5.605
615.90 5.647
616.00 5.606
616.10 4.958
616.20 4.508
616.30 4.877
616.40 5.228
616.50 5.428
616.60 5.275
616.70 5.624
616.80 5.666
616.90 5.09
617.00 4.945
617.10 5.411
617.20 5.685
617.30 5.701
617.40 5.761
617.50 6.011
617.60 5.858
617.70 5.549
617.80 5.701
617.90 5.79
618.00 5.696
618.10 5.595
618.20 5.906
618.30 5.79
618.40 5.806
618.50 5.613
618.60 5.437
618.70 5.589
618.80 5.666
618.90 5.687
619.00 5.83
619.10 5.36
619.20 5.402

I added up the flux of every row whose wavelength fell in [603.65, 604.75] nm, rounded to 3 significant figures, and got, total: 64.1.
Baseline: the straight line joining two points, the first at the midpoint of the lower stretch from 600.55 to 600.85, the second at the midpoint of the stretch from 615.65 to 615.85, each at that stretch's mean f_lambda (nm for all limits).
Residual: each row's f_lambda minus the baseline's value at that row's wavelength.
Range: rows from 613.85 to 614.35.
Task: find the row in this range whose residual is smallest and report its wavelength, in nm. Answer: 613.90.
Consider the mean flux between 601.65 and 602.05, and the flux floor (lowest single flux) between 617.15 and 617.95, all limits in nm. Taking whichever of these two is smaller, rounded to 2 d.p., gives 5.55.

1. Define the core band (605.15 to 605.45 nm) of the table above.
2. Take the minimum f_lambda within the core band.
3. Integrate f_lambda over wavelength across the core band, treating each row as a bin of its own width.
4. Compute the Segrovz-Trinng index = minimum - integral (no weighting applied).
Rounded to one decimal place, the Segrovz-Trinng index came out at 4.0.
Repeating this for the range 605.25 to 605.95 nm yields 1.6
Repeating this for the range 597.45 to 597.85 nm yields 3.3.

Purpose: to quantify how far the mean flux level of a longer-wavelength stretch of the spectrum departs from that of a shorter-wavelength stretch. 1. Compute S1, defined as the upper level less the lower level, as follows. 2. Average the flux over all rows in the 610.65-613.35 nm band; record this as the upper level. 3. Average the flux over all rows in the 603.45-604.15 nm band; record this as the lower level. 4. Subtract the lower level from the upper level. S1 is -0.2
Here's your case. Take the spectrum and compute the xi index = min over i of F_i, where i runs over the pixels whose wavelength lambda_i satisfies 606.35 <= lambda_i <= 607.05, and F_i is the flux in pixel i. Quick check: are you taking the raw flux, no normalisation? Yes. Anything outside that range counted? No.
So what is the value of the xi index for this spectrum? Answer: 5.534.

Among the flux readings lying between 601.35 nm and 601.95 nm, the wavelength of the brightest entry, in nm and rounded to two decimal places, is 601.90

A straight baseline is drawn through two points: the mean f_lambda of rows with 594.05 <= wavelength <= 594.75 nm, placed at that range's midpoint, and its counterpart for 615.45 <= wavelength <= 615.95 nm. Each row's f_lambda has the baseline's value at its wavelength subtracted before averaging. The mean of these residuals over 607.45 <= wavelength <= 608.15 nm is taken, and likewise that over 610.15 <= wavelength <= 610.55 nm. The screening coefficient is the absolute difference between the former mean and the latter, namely 0.16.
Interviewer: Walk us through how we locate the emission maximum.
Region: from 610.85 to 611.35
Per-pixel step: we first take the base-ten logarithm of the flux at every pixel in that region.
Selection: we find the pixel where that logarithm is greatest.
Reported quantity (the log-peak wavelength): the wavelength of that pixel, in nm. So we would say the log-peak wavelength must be 611.10 nm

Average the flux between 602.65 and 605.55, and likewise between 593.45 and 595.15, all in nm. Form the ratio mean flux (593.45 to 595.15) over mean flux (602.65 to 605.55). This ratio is 0.999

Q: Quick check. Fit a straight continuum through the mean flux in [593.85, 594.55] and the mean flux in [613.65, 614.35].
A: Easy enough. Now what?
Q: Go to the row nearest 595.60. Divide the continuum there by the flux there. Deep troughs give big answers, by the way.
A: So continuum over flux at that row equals 1.006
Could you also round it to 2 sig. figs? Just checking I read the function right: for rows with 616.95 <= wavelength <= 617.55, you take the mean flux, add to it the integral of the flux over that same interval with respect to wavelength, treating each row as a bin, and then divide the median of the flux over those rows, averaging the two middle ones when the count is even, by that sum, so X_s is 0.64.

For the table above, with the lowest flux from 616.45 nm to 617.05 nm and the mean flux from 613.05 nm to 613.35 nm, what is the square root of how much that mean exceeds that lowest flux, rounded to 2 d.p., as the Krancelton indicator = 0.92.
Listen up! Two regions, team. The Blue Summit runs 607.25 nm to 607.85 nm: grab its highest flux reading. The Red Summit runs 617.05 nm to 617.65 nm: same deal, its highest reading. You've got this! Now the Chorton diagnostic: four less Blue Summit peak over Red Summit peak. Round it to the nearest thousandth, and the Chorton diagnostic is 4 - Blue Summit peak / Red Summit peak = 3.009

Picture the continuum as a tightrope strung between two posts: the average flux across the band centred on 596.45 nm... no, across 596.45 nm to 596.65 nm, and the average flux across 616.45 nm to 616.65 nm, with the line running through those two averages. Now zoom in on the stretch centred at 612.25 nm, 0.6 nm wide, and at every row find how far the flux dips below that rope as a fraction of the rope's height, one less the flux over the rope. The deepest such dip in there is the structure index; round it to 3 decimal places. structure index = 0.053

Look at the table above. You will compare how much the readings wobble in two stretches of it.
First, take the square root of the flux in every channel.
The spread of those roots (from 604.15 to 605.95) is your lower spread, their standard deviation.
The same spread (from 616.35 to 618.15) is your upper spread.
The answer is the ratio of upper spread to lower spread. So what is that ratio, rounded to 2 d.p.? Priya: 1.85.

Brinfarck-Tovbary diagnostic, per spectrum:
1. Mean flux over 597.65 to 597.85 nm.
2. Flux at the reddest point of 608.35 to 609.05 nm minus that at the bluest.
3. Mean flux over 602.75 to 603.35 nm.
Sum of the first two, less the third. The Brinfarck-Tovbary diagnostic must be -0.17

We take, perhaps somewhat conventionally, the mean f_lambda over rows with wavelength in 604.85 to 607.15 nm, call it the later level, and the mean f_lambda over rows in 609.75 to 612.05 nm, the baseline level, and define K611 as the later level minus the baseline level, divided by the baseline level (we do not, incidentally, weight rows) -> 0.015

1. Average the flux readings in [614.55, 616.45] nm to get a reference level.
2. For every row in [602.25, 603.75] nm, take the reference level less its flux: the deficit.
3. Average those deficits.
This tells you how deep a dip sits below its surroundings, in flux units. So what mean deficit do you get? -0.38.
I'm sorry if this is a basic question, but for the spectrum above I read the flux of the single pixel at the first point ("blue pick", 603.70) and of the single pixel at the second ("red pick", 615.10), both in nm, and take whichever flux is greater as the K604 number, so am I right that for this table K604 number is 5.77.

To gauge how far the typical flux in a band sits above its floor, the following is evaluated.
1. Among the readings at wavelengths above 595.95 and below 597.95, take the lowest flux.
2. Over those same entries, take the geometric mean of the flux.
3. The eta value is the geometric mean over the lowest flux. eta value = 1.04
